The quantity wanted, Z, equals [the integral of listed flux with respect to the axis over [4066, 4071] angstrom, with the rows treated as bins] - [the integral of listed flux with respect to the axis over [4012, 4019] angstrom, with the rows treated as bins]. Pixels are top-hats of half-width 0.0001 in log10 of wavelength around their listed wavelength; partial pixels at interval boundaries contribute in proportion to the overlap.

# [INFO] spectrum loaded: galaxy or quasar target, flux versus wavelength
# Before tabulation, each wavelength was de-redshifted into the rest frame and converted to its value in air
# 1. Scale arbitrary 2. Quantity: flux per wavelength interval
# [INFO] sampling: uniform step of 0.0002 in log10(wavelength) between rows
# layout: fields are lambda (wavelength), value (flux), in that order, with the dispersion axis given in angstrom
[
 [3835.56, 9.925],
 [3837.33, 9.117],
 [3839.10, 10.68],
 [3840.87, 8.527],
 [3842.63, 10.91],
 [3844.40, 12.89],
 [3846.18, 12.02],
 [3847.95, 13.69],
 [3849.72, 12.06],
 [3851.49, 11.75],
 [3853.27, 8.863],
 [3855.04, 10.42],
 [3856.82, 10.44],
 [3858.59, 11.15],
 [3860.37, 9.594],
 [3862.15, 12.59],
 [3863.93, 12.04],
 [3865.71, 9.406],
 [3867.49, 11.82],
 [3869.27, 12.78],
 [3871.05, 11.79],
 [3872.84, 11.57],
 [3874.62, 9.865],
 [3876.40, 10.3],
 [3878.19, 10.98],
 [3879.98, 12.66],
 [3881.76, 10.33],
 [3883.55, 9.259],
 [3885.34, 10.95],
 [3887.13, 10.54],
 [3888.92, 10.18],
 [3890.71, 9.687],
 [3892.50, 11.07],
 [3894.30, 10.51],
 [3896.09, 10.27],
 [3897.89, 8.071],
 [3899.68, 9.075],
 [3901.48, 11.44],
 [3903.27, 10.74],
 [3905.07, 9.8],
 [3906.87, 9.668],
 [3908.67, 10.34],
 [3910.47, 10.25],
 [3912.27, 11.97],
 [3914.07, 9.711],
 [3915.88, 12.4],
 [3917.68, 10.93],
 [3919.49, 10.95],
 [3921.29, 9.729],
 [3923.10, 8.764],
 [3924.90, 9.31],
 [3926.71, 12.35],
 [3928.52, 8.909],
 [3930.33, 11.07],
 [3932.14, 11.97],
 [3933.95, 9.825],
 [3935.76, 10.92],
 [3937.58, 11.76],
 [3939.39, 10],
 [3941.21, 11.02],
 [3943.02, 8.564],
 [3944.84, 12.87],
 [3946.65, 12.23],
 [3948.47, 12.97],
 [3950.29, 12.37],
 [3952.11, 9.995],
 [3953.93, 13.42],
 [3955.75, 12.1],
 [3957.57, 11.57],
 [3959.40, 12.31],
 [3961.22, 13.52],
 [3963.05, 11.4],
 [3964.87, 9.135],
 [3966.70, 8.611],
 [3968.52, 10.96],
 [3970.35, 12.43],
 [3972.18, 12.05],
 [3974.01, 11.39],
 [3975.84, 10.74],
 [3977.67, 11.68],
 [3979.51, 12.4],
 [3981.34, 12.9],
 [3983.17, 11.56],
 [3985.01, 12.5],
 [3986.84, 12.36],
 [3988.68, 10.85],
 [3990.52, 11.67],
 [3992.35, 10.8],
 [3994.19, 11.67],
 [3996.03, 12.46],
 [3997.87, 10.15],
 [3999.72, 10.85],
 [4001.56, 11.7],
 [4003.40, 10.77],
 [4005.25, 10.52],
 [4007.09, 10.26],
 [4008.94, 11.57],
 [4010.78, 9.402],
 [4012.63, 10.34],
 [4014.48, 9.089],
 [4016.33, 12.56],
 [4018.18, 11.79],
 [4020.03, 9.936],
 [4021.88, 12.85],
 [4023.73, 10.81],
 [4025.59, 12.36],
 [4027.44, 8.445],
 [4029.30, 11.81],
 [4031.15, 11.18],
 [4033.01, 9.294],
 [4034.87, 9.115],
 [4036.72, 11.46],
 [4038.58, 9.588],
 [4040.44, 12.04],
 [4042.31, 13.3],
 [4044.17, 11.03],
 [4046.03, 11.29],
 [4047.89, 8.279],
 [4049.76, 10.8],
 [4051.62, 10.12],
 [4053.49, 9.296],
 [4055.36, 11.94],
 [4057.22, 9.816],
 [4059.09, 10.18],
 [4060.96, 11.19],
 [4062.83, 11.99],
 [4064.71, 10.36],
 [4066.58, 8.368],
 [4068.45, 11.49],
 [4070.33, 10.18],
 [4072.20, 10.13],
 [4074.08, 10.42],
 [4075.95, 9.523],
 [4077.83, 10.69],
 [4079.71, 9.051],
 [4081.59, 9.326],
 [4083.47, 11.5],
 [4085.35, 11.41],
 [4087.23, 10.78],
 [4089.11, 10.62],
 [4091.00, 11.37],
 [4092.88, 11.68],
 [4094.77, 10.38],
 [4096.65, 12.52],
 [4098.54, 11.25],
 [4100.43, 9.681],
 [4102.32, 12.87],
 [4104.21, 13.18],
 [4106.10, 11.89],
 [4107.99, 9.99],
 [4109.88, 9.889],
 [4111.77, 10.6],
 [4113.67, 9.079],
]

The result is -26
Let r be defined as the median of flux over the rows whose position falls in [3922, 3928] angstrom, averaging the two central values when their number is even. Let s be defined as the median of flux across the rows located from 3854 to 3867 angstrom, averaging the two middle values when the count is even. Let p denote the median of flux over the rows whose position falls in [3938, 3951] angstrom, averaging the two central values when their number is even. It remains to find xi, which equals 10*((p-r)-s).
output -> -75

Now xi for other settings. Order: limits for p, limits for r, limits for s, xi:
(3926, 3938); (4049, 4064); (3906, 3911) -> -97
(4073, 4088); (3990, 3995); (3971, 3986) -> -130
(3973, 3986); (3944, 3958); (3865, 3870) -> -124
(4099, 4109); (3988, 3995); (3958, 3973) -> -111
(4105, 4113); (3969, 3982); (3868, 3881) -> -133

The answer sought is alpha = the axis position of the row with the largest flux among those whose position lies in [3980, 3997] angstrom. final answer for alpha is 3981.34 angstrom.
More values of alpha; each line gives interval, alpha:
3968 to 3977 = 3970.35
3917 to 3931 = 3926.71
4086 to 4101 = 4096.65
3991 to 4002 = 3996.03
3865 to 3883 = 3869.27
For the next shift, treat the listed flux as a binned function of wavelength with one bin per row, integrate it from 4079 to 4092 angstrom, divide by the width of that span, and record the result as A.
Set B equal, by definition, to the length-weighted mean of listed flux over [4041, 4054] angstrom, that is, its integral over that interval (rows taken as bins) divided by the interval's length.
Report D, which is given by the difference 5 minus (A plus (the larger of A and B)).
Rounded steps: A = 10.6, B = 10.7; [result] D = -16.3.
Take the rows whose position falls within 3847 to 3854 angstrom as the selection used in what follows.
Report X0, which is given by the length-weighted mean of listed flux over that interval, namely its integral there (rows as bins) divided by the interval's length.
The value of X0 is 11.7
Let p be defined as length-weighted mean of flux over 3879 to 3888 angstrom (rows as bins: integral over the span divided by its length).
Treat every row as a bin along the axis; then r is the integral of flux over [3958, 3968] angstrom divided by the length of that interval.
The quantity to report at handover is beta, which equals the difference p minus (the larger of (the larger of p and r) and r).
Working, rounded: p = 10.8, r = 11.0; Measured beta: -0.27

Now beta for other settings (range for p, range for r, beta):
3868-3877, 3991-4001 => 0.00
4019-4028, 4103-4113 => -0.11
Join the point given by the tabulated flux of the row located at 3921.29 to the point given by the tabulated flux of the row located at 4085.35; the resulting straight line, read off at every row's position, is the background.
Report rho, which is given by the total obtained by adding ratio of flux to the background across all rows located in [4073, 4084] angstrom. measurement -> 5.33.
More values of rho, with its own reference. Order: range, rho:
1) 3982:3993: 6.70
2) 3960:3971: 6.49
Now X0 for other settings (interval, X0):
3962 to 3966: 10.3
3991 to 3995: 11.3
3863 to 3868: 11.0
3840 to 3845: 10.7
